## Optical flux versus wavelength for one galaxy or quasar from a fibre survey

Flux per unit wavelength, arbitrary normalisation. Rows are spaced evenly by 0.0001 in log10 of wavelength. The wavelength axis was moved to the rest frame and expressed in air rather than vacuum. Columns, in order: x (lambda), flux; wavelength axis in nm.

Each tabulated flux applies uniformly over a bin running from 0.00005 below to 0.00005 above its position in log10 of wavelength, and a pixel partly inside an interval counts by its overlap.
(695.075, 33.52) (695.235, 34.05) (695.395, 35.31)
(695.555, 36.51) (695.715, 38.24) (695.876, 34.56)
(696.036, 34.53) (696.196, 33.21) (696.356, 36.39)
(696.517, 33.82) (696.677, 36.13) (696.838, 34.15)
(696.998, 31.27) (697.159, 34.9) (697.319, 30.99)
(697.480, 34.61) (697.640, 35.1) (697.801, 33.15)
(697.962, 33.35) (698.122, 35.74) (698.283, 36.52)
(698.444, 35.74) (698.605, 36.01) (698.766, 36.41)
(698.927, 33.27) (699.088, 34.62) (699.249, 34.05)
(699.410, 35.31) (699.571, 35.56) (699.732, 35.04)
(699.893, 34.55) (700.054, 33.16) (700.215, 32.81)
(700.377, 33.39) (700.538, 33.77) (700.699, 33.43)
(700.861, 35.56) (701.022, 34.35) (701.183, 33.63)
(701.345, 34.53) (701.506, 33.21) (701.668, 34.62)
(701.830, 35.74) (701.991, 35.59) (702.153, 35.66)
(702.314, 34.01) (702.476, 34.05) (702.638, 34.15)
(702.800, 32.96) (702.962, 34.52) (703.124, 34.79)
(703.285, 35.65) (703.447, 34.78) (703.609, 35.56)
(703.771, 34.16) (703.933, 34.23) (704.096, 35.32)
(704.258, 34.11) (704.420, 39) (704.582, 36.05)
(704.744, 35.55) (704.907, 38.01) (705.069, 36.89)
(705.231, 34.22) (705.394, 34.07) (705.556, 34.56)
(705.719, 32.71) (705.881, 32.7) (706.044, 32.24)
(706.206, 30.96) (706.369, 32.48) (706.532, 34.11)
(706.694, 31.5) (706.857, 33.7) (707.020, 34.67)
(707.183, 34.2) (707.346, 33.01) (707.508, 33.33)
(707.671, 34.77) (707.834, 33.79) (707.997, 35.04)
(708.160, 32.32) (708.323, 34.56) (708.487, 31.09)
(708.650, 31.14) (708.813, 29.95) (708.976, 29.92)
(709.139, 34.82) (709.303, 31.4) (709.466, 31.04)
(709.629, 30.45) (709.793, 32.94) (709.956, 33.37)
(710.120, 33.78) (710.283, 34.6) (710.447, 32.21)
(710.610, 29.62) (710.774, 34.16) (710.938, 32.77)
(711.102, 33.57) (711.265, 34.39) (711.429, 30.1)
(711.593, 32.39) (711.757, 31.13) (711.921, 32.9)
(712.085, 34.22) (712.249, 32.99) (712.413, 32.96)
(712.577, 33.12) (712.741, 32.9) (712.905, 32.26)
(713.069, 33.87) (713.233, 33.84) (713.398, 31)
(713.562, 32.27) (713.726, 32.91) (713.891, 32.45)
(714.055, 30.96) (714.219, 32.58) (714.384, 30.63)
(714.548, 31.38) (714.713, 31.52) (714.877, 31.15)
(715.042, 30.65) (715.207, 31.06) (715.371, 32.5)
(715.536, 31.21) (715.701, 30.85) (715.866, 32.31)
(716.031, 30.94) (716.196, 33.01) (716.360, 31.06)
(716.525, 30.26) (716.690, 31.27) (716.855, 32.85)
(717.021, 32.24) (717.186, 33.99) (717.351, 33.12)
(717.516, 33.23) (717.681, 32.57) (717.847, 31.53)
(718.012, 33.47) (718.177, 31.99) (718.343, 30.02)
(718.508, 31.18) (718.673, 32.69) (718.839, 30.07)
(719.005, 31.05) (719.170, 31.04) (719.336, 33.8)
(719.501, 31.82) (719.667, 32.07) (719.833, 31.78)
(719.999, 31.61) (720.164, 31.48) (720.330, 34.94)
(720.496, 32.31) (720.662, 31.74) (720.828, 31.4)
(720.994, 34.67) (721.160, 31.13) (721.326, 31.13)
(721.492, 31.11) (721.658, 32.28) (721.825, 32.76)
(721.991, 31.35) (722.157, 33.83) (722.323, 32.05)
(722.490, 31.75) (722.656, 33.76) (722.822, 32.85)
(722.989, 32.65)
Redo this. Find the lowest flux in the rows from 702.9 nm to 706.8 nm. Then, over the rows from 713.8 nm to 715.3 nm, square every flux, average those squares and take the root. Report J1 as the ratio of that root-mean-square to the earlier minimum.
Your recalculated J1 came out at 1.01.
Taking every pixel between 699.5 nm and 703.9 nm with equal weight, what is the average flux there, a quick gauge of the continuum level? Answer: 34.4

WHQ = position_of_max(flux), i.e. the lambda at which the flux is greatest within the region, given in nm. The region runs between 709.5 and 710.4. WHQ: 710.283 nm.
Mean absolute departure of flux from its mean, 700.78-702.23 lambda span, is 0.78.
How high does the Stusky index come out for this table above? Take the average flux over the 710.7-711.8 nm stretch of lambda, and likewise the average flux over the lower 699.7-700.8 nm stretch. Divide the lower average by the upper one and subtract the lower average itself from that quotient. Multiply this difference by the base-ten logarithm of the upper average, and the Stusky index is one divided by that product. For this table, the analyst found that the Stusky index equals -0.0202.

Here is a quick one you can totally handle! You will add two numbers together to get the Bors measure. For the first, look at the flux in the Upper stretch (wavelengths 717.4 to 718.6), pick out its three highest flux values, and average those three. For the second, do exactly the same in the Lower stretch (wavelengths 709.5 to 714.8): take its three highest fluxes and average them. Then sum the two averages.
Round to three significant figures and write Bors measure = 67.5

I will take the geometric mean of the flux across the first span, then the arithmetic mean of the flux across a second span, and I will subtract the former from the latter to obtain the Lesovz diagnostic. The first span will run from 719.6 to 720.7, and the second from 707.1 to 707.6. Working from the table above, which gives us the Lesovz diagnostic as 1.3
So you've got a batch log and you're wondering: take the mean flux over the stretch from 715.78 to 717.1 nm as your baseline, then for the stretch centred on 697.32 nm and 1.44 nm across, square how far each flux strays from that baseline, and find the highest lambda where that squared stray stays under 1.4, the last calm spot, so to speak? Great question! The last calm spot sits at 697.319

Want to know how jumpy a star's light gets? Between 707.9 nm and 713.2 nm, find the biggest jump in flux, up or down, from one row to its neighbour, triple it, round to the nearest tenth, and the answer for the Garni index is 14.7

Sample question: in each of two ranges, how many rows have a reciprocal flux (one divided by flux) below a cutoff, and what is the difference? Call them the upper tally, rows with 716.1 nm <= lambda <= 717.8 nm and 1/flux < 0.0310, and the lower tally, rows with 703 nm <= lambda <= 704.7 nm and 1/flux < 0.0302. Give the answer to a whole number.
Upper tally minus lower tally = -4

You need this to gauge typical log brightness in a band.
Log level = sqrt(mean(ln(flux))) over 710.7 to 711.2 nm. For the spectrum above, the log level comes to 1.87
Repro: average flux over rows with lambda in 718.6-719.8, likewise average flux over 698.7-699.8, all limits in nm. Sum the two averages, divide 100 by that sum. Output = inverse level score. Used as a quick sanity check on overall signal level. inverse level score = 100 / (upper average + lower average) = 1.50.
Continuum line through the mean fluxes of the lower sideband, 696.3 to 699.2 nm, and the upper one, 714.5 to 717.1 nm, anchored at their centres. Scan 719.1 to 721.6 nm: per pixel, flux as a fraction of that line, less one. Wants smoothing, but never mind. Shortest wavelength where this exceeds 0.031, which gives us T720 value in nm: 719.336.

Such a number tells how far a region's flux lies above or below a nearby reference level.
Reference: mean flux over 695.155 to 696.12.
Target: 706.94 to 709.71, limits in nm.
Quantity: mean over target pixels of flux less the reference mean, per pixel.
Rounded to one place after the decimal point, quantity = -2.9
